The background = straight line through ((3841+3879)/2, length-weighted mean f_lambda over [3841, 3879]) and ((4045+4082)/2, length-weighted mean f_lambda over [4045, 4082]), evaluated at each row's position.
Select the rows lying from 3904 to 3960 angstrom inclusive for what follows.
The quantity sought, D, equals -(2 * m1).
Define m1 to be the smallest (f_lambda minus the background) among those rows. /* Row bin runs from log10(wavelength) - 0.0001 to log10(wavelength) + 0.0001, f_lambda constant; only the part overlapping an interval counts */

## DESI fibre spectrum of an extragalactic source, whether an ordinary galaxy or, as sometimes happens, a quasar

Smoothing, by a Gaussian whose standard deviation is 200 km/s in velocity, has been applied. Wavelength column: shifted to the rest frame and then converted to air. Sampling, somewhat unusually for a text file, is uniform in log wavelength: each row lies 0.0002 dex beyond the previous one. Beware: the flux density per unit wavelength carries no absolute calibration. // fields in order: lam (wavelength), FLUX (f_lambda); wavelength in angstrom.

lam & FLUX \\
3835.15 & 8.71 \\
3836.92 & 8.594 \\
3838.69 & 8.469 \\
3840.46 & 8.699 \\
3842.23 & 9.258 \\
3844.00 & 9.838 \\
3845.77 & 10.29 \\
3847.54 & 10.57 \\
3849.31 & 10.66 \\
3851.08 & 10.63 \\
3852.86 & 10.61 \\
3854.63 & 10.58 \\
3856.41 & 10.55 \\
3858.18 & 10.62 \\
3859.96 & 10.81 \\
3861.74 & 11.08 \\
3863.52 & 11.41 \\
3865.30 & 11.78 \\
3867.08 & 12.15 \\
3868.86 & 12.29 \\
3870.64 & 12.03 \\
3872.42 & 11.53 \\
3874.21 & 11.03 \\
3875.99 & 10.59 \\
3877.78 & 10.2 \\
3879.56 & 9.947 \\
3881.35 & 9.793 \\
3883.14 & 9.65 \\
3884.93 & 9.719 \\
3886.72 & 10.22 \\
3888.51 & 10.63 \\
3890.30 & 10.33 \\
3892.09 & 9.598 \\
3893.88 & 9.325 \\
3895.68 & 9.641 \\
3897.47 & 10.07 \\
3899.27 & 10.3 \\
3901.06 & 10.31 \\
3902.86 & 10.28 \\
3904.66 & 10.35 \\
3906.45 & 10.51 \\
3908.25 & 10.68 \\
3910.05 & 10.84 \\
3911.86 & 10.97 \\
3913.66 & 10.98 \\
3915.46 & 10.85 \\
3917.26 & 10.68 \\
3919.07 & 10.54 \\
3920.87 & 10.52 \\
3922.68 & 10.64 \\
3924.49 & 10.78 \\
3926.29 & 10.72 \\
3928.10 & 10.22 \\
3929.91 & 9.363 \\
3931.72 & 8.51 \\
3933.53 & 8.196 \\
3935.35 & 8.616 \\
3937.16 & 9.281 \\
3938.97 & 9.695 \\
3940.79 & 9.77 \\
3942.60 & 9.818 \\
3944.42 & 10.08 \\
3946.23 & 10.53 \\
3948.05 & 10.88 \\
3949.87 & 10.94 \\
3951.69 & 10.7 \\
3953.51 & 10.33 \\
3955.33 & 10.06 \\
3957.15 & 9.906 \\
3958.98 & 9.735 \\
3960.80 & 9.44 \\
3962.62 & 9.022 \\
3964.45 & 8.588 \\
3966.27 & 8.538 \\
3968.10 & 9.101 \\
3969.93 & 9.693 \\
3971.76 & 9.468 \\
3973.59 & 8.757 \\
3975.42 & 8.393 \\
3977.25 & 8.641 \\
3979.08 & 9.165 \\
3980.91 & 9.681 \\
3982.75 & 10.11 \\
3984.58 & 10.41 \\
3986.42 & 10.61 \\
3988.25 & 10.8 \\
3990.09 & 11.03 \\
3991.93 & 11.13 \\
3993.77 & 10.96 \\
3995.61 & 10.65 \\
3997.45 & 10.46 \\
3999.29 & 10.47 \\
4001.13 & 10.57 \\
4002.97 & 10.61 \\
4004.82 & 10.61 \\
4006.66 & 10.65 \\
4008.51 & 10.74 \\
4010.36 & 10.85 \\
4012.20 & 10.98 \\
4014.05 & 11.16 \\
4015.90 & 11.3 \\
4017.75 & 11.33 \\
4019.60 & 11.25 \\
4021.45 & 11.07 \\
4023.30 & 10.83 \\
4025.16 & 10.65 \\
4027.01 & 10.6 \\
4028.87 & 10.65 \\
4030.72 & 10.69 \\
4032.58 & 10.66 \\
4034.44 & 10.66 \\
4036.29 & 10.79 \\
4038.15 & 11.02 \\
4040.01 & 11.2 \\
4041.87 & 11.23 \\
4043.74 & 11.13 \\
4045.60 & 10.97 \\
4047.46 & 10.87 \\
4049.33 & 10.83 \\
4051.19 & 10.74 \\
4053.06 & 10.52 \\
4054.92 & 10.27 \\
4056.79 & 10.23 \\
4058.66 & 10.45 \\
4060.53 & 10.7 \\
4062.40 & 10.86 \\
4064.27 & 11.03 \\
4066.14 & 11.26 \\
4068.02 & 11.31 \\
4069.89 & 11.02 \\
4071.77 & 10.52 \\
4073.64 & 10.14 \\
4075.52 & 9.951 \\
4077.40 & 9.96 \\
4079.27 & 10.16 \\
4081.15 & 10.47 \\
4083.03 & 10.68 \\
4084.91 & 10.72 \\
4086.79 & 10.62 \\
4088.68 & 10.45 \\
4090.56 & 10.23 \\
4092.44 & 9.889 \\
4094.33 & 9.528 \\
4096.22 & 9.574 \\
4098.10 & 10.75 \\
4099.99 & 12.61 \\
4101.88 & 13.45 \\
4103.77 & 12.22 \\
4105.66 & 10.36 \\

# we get 5.1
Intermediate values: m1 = -2.6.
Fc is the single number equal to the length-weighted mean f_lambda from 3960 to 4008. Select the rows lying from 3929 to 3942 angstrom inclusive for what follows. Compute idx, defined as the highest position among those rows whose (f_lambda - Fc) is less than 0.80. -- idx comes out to 3940.79 angstrom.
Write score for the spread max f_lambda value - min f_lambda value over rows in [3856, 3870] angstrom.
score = 1.7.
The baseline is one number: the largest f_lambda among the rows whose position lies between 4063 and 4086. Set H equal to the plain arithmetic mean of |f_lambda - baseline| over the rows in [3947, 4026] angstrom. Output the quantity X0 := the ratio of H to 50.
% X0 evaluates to 0.0214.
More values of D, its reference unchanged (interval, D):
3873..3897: 3.0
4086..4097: 2.1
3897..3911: 1.5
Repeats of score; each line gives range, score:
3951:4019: 2.9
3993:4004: 0.5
